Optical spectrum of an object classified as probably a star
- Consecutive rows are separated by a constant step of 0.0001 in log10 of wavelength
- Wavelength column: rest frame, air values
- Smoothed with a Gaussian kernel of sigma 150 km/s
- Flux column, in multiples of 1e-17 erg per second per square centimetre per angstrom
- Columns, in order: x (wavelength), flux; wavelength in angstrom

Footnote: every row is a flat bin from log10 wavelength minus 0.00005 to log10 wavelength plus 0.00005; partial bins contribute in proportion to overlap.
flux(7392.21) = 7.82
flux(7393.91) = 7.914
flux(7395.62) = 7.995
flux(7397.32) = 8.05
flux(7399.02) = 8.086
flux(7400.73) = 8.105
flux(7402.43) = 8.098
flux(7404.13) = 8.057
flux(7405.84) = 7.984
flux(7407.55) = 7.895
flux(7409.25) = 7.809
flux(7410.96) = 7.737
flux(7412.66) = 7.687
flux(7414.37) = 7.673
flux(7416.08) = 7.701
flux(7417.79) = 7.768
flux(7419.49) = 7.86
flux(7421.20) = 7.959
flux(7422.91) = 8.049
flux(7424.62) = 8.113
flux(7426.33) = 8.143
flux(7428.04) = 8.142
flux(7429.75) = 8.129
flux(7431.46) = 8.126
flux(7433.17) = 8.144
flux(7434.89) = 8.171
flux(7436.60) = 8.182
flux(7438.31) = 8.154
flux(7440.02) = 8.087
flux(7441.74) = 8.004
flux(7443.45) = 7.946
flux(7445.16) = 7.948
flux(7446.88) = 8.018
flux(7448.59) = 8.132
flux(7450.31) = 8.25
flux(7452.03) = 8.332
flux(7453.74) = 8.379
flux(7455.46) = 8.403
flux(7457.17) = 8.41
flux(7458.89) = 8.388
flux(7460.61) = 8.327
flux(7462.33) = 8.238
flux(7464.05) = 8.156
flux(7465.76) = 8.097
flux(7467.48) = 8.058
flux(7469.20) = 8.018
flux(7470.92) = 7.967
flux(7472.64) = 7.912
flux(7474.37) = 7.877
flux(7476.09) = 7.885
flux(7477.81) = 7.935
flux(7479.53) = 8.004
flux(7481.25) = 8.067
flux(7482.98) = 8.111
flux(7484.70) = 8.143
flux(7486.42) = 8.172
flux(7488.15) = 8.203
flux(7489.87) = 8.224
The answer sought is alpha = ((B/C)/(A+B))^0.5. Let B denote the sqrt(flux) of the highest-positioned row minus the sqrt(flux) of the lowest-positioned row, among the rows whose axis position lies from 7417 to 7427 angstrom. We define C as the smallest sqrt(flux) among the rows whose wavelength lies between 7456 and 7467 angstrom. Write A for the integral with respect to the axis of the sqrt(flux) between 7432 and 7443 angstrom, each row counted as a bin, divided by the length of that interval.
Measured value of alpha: 0.090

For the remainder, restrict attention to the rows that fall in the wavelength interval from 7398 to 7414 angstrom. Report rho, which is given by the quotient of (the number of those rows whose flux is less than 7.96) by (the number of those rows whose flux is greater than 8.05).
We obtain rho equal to 1.0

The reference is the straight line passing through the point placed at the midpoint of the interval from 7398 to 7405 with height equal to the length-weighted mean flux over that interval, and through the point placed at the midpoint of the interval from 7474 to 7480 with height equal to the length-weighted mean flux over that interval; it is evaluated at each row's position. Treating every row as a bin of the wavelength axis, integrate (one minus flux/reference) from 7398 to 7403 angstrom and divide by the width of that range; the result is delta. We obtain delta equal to 0.00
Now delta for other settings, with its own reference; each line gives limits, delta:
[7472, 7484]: -0.01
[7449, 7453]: -0.04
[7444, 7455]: -0.02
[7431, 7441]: -0.02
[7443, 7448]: 0.00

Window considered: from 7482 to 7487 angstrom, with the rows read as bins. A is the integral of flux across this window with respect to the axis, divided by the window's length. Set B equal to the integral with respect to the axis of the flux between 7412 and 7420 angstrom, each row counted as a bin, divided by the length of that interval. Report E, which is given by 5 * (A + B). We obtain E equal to 79.4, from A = 8.14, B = 7.73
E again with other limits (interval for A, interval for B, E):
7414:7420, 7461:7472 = 79.3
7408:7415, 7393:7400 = 78.8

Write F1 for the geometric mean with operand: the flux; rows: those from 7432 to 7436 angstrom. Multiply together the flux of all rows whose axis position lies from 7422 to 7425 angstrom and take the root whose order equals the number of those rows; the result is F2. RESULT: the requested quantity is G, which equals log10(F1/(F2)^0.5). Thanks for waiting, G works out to 0.458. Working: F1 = 8.16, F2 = 8.08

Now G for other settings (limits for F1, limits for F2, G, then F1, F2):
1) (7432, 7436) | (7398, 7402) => 0.457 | 8.16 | 8.10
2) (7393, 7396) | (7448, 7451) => 0.444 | 7.95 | 8.19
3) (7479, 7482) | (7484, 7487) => 0.449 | 8.04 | 8.16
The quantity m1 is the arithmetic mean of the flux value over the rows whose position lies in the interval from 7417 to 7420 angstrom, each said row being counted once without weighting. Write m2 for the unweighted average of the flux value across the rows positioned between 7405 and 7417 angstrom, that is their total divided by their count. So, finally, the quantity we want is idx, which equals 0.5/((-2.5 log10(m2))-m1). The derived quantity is -0.0498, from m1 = 7.81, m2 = 7.78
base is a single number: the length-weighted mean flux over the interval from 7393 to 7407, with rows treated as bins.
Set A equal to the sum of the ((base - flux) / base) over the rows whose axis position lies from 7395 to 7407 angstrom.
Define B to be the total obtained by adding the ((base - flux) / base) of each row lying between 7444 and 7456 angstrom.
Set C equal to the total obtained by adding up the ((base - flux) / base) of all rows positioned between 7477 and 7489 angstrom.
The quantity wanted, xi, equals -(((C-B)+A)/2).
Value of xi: -0.04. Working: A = -0.02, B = -0.16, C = -0.05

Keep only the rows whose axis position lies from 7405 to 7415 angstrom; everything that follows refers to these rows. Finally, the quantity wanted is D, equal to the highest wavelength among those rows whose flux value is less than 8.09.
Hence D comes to 7414.37 angstrom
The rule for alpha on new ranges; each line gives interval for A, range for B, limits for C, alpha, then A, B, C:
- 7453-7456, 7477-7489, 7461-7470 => 0.075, 2.89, 0.047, 2.832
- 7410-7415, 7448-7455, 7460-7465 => 0.073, 2.78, 0.043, 2.856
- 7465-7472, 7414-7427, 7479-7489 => 0.101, 2.83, 0.084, 2.829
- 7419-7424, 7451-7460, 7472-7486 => 0.035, 2.82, 0.010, 2.807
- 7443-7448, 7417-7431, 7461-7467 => 0.088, 2.83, 0.064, 2.846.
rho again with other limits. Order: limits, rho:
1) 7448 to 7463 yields 0.0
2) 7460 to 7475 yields 0.4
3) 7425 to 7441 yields 0.0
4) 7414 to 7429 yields 1.7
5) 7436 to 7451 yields 0.4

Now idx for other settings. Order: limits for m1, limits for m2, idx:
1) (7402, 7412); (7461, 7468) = -0.0490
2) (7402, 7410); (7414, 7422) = -0.0490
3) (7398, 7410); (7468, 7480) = -0.0488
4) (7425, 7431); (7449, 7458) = -0.0479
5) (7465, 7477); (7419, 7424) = -0.0489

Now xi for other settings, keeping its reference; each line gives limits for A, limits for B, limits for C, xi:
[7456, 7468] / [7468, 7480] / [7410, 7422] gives 0.02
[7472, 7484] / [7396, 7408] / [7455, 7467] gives 0.08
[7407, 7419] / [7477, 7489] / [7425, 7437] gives -0.10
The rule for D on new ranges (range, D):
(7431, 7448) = 7446.88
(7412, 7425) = 7422.91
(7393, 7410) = 7409.25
